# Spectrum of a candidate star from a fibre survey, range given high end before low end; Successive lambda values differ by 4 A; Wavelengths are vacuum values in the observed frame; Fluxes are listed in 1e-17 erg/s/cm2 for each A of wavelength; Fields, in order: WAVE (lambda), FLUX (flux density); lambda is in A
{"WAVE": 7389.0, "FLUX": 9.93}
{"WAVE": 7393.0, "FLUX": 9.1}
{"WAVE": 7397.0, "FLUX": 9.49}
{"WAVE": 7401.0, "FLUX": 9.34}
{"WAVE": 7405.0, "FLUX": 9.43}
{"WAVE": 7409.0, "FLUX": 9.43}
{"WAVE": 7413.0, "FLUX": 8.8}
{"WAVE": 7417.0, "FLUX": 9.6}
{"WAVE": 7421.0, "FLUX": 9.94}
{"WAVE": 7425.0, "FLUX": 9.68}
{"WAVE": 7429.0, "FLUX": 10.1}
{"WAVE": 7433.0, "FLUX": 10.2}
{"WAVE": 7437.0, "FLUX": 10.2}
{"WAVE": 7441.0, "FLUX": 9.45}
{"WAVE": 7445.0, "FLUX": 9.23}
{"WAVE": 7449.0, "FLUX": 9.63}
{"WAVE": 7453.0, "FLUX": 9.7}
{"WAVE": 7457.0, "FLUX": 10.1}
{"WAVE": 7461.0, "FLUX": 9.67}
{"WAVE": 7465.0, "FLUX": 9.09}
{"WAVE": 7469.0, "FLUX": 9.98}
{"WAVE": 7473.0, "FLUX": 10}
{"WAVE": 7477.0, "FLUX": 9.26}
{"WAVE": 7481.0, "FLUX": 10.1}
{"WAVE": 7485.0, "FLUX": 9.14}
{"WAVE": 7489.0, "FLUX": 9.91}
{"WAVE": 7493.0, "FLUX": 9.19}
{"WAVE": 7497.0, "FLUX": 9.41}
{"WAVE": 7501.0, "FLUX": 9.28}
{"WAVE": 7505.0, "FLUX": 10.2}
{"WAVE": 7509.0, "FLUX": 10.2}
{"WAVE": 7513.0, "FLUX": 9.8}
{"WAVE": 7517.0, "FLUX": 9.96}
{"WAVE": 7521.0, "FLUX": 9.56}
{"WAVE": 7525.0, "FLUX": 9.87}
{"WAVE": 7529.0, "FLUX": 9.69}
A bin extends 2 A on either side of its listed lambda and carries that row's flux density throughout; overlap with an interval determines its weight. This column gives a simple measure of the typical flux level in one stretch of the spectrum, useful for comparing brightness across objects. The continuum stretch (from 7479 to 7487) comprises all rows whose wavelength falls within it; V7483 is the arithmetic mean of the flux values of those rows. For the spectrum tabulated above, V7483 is 9.62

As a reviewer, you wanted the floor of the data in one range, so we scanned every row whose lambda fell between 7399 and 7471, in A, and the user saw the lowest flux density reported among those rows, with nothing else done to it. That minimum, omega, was 8.8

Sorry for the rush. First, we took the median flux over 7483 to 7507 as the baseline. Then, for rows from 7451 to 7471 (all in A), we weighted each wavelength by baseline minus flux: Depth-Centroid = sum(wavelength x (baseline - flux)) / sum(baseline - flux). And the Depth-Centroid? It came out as 7460.0 A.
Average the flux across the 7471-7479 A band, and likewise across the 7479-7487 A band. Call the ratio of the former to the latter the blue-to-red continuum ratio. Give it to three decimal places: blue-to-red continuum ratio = 1.001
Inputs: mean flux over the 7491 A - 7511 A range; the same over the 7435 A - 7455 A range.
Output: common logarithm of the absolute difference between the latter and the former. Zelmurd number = -1.9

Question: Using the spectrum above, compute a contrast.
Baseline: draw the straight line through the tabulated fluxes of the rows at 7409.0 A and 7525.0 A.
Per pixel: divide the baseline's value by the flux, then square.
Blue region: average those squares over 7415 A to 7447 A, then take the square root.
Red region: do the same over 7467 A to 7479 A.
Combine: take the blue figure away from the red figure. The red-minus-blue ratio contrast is 0.022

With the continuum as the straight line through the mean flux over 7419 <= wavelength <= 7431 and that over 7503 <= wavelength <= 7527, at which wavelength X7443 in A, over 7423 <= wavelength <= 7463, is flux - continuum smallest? 7445.0 A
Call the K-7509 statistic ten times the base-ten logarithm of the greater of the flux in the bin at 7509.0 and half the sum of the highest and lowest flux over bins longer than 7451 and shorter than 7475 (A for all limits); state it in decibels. 10.09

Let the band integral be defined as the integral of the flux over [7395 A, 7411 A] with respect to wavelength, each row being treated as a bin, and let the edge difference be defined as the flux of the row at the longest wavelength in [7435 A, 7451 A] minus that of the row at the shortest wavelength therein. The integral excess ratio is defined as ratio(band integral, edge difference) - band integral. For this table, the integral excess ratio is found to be -415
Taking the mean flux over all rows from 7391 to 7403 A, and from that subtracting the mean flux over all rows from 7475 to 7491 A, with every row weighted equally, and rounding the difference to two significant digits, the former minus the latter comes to -0.29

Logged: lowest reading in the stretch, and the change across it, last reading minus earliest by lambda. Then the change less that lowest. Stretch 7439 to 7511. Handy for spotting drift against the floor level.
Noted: -8.34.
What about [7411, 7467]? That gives -8.51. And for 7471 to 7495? -9.95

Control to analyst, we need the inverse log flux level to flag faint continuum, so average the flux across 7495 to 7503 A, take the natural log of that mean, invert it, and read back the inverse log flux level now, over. 0.4475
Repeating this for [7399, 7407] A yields 0.4466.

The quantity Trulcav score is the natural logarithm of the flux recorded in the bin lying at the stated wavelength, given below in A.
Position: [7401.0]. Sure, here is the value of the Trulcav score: 2.23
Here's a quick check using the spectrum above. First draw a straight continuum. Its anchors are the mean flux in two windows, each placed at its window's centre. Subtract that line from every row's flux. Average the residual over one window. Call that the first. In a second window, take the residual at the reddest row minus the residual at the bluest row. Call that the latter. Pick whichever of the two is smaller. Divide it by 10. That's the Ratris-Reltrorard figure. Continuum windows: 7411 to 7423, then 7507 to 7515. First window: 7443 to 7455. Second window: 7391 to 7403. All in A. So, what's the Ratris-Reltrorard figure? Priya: -0.012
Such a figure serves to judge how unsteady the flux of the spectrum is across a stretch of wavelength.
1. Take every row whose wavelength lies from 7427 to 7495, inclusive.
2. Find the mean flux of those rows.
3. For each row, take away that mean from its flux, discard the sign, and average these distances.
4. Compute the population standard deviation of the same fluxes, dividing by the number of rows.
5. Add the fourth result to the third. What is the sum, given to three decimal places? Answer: 0.742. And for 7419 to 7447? 0.677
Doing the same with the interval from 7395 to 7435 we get 0.692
